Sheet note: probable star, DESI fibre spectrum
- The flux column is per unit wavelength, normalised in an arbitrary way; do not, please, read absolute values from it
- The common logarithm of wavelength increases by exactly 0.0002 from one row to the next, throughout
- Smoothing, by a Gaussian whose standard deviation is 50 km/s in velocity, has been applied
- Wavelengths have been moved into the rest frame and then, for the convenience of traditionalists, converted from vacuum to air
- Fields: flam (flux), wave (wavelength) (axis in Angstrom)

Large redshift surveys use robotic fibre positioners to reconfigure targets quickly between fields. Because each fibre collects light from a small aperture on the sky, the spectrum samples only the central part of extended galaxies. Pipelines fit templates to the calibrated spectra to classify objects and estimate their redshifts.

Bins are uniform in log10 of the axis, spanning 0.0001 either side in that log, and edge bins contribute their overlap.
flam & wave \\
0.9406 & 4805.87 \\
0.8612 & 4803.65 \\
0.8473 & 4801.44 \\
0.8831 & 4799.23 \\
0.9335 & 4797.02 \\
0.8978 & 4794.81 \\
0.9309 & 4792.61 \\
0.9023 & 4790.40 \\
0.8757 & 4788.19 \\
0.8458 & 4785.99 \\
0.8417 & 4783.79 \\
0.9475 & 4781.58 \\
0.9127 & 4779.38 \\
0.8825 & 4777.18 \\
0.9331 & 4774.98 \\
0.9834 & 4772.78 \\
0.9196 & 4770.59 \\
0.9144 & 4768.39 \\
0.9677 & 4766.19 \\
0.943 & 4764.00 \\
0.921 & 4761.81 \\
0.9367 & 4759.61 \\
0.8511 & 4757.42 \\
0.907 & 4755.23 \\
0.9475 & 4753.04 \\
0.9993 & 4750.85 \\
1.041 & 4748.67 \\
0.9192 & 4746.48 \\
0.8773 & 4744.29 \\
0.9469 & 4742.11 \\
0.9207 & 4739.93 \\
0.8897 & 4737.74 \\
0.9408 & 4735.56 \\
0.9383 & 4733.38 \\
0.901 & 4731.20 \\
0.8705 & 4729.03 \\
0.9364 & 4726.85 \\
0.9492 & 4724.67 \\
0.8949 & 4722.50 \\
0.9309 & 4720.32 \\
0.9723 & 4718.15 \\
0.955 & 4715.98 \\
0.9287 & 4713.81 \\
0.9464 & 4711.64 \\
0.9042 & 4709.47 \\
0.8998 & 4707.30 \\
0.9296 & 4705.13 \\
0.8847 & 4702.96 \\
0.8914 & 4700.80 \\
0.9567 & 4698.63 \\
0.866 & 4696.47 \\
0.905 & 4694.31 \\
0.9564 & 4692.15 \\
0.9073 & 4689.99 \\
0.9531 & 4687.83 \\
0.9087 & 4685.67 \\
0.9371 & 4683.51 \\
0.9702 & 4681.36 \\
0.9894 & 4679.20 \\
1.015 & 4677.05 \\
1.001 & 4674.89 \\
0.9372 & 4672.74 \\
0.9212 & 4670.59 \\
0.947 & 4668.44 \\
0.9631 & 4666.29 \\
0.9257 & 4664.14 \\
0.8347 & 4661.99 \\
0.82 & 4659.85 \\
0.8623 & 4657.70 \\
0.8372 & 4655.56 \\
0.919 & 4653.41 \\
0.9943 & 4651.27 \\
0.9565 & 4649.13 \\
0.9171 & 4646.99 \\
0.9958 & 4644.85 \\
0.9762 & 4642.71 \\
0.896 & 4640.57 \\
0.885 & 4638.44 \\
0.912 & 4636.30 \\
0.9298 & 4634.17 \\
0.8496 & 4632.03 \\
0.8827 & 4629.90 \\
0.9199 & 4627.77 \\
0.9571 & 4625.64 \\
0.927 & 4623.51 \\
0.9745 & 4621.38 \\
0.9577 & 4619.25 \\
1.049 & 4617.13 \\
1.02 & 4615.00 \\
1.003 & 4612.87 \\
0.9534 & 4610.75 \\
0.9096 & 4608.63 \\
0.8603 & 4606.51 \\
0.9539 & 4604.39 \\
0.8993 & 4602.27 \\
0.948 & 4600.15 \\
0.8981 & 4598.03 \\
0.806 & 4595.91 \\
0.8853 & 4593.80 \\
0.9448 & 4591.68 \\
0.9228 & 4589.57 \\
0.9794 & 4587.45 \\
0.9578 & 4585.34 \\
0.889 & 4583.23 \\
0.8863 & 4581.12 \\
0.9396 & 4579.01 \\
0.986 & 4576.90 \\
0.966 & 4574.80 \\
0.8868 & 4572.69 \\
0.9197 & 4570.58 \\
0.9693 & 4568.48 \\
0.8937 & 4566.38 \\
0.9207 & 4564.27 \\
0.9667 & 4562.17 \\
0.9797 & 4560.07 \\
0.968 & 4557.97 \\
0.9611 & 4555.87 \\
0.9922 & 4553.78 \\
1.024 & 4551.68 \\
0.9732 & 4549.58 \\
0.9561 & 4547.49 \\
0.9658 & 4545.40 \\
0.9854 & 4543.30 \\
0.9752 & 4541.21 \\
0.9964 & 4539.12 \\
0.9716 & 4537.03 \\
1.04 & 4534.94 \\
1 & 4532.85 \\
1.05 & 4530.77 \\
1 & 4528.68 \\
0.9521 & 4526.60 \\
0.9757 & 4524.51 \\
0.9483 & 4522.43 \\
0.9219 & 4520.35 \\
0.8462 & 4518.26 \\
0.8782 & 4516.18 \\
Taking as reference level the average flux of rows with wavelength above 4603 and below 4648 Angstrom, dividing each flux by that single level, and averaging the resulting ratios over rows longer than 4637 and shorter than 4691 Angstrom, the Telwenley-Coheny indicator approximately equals 0.99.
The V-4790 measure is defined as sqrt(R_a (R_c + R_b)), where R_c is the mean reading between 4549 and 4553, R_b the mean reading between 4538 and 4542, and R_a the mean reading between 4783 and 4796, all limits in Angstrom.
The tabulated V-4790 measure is 1.32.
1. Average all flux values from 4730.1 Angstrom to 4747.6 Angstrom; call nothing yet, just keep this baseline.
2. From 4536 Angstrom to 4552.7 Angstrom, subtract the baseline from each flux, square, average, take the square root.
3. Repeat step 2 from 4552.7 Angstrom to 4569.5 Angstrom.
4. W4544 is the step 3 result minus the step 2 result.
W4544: -0.02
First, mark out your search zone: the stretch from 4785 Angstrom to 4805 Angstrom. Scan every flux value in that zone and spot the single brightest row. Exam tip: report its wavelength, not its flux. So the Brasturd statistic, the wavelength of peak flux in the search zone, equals 4797.02 Angstrom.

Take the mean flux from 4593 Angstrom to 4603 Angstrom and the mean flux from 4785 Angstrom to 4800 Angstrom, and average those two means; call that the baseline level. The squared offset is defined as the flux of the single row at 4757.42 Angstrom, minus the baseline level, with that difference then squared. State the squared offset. 0.0016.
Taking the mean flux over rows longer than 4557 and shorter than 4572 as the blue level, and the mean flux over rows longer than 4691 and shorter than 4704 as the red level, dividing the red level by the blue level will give 0.96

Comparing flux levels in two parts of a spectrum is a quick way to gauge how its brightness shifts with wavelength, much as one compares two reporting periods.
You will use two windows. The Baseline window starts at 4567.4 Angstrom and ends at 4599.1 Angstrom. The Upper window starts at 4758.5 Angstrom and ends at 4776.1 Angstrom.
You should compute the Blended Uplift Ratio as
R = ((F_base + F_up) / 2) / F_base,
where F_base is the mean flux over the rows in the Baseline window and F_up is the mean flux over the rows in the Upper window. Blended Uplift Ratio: 1.01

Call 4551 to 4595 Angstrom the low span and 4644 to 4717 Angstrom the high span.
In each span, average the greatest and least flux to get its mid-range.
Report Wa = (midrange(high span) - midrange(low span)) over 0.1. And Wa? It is -0.37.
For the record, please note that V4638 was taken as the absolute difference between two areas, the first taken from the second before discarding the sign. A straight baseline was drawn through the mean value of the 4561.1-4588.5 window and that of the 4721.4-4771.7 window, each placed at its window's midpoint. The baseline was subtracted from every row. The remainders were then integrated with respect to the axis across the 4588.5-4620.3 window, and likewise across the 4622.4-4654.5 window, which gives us 0.15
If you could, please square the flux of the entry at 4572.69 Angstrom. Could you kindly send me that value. 0.79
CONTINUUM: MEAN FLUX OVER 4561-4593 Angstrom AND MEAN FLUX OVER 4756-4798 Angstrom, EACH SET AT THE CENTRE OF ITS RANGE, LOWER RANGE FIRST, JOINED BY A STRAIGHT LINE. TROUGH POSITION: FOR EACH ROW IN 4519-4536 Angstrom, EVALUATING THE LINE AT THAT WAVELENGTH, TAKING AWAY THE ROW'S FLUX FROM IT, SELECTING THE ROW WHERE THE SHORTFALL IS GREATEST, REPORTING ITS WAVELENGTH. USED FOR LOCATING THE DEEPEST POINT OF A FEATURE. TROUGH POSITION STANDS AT 4520.35 Angstrom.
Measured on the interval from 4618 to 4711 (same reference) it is 4659.85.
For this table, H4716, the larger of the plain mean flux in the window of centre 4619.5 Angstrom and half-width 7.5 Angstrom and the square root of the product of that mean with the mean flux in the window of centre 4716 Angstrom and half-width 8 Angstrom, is 0.98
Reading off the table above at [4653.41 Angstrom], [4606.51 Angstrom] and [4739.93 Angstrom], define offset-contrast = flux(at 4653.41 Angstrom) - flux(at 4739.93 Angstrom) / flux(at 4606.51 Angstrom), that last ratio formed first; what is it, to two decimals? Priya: -0.15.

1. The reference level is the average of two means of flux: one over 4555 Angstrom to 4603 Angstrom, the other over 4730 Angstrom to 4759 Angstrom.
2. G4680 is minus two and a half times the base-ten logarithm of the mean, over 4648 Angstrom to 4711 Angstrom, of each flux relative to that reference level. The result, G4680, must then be 0.006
